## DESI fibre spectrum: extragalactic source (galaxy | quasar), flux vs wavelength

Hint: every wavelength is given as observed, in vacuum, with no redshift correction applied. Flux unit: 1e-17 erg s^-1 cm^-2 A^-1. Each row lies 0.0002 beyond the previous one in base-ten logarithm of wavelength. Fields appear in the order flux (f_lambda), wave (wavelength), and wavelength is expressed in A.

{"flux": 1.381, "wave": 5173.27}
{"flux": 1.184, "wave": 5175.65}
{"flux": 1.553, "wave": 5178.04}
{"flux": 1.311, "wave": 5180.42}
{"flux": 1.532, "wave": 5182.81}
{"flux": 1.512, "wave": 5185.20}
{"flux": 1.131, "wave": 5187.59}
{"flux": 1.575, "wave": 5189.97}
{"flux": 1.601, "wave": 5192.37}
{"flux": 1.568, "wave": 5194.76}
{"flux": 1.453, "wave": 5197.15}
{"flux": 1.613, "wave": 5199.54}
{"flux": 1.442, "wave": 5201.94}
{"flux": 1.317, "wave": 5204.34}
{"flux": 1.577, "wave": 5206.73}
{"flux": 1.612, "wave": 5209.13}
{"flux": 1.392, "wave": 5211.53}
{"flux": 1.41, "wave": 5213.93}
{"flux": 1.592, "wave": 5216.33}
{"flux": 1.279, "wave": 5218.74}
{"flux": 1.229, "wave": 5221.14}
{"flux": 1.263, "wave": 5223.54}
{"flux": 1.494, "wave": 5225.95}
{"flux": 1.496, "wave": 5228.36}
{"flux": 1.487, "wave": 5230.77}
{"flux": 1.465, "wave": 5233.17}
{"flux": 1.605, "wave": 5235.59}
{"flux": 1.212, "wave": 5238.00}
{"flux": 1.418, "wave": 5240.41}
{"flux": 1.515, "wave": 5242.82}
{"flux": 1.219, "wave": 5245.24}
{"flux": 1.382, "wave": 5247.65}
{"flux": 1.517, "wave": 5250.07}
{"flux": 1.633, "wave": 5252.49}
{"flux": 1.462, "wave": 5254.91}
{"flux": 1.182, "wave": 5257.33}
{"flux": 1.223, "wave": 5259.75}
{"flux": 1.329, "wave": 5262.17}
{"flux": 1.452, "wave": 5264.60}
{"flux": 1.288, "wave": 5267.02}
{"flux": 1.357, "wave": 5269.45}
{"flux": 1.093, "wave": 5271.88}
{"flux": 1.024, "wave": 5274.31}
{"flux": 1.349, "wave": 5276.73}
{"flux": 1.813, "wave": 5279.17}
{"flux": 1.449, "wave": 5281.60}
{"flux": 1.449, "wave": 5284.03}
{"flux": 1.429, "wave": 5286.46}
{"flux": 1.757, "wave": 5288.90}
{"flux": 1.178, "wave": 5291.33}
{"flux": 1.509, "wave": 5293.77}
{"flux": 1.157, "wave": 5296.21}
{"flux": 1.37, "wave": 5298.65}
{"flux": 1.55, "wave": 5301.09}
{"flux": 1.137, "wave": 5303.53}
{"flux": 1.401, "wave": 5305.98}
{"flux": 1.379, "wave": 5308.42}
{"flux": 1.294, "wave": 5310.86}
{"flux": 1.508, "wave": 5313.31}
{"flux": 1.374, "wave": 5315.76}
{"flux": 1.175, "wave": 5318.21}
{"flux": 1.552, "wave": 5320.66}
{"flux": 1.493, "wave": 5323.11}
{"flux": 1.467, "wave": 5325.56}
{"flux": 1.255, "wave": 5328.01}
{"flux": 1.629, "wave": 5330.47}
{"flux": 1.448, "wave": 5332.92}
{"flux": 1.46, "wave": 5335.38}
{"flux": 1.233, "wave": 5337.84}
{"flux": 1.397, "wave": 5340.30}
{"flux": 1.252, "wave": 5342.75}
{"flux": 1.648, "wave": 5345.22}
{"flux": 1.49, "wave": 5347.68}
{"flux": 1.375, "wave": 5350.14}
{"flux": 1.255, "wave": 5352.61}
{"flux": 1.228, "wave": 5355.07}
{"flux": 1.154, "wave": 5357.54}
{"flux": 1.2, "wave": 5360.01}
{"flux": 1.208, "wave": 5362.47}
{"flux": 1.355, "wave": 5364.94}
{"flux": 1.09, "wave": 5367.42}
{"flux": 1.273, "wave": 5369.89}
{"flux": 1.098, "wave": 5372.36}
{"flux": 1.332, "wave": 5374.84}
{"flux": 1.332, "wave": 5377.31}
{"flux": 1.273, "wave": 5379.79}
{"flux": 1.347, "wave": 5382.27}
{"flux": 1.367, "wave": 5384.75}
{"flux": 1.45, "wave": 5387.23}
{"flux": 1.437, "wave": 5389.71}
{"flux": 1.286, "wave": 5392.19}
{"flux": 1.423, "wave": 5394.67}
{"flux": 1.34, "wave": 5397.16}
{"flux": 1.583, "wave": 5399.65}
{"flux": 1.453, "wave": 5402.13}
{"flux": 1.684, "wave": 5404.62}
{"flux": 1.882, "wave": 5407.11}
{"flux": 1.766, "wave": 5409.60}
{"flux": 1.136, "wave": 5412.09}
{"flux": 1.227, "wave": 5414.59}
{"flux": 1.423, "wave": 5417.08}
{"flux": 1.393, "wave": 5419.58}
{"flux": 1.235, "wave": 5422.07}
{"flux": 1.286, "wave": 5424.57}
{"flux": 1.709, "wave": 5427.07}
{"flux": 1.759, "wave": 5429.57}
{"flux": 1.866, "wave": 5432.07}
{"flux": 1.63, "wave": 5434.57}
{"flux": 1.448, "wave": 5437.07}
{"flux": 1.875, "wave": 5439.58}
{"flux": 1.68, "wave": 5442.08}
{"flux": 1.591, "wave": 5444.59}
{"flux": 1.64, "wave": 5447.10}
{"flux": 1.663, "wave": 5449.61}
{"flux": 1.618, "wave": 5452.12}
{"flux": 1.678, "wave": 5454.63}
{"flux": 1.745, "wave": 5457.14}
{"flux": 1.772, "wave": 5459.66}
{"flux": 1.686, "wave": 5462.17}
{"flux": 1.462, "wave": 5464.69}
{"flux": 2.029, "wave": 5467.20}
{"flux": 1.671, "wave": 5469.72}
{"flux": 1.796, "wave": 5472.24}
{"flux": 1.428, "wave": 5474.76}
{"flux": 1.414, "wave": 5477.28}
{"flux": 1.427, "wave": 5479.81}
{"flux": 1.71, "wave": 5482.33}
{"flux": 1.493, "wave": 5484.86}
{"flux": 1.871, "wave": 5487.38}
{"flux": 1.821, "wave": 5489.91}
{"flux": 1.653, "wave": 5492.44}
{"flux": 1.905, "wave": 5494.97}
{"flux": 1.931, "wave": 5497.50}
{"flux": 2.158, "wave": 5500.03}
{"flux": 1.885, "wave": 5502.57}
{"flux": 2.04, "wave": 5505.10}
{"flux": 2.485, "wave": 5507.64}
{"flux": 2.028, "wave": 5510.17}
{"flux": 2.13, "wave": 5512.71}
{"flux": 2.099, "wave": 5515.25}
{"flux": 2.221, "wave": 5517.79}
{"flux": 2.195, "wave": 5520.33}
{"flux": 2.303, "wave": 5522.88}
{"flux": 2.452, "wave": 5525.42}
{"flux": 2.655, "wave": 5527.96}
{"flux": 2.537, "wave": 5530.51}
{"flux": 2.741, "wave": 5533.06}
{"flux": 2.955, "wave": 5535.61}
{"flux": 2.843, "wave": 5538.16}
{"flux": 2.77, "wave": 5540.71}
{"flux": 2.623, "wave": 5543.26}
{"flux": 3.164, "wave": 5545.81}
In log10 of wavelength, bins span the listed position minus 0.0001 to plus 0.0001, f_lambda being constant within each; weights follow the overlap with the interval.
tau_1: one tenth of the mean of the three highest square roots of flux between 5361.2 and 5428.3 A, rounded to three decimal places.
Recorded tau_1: 0.134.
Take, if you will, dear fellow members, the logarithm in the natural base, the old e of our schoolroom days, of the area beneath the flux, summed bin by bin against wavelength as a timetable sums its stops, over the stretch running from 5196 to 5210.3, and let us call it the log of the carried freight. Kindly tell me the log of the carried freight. 3.1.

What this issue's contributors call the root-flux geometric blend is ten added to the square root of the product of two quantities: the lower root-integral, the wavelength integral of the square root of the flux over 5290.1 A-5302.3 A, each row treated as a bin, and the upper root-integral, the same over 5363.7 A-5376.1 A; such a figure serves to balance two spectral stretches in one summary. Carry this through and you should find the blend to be 23.9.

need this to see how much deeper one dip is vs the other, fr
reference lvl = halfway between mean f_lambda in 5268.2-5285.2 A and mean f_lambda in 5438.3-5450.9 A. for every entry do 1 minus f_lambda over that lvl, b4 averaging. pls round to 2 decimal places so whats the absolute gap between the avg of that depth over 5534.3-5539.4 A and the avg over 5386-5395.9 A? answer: 0.98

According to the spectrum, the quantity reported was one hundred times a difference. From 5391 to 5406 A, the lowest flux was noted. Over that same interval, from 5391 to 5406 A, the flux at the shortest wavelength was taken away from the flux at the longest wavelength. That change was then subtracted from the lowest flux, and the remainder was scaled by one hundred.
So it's 89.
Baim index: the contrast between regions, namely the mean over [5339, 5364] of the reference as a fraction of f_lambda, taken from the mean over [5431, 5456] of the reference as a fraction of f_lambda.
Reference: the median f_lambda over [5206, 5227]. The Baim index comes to -0.23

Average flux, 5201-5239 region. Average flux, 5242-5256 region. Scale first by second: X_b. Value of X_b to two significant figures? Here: 0.98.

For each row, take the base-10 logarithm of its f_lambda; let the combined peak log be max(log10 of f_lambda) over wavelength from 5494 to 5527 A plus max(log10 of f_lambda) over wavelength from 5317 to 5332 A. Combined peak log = 0.61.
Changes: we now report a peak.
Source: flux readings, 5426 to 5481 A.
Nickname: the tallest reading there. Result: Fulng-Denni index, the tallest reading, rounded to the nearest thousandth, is 2.029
